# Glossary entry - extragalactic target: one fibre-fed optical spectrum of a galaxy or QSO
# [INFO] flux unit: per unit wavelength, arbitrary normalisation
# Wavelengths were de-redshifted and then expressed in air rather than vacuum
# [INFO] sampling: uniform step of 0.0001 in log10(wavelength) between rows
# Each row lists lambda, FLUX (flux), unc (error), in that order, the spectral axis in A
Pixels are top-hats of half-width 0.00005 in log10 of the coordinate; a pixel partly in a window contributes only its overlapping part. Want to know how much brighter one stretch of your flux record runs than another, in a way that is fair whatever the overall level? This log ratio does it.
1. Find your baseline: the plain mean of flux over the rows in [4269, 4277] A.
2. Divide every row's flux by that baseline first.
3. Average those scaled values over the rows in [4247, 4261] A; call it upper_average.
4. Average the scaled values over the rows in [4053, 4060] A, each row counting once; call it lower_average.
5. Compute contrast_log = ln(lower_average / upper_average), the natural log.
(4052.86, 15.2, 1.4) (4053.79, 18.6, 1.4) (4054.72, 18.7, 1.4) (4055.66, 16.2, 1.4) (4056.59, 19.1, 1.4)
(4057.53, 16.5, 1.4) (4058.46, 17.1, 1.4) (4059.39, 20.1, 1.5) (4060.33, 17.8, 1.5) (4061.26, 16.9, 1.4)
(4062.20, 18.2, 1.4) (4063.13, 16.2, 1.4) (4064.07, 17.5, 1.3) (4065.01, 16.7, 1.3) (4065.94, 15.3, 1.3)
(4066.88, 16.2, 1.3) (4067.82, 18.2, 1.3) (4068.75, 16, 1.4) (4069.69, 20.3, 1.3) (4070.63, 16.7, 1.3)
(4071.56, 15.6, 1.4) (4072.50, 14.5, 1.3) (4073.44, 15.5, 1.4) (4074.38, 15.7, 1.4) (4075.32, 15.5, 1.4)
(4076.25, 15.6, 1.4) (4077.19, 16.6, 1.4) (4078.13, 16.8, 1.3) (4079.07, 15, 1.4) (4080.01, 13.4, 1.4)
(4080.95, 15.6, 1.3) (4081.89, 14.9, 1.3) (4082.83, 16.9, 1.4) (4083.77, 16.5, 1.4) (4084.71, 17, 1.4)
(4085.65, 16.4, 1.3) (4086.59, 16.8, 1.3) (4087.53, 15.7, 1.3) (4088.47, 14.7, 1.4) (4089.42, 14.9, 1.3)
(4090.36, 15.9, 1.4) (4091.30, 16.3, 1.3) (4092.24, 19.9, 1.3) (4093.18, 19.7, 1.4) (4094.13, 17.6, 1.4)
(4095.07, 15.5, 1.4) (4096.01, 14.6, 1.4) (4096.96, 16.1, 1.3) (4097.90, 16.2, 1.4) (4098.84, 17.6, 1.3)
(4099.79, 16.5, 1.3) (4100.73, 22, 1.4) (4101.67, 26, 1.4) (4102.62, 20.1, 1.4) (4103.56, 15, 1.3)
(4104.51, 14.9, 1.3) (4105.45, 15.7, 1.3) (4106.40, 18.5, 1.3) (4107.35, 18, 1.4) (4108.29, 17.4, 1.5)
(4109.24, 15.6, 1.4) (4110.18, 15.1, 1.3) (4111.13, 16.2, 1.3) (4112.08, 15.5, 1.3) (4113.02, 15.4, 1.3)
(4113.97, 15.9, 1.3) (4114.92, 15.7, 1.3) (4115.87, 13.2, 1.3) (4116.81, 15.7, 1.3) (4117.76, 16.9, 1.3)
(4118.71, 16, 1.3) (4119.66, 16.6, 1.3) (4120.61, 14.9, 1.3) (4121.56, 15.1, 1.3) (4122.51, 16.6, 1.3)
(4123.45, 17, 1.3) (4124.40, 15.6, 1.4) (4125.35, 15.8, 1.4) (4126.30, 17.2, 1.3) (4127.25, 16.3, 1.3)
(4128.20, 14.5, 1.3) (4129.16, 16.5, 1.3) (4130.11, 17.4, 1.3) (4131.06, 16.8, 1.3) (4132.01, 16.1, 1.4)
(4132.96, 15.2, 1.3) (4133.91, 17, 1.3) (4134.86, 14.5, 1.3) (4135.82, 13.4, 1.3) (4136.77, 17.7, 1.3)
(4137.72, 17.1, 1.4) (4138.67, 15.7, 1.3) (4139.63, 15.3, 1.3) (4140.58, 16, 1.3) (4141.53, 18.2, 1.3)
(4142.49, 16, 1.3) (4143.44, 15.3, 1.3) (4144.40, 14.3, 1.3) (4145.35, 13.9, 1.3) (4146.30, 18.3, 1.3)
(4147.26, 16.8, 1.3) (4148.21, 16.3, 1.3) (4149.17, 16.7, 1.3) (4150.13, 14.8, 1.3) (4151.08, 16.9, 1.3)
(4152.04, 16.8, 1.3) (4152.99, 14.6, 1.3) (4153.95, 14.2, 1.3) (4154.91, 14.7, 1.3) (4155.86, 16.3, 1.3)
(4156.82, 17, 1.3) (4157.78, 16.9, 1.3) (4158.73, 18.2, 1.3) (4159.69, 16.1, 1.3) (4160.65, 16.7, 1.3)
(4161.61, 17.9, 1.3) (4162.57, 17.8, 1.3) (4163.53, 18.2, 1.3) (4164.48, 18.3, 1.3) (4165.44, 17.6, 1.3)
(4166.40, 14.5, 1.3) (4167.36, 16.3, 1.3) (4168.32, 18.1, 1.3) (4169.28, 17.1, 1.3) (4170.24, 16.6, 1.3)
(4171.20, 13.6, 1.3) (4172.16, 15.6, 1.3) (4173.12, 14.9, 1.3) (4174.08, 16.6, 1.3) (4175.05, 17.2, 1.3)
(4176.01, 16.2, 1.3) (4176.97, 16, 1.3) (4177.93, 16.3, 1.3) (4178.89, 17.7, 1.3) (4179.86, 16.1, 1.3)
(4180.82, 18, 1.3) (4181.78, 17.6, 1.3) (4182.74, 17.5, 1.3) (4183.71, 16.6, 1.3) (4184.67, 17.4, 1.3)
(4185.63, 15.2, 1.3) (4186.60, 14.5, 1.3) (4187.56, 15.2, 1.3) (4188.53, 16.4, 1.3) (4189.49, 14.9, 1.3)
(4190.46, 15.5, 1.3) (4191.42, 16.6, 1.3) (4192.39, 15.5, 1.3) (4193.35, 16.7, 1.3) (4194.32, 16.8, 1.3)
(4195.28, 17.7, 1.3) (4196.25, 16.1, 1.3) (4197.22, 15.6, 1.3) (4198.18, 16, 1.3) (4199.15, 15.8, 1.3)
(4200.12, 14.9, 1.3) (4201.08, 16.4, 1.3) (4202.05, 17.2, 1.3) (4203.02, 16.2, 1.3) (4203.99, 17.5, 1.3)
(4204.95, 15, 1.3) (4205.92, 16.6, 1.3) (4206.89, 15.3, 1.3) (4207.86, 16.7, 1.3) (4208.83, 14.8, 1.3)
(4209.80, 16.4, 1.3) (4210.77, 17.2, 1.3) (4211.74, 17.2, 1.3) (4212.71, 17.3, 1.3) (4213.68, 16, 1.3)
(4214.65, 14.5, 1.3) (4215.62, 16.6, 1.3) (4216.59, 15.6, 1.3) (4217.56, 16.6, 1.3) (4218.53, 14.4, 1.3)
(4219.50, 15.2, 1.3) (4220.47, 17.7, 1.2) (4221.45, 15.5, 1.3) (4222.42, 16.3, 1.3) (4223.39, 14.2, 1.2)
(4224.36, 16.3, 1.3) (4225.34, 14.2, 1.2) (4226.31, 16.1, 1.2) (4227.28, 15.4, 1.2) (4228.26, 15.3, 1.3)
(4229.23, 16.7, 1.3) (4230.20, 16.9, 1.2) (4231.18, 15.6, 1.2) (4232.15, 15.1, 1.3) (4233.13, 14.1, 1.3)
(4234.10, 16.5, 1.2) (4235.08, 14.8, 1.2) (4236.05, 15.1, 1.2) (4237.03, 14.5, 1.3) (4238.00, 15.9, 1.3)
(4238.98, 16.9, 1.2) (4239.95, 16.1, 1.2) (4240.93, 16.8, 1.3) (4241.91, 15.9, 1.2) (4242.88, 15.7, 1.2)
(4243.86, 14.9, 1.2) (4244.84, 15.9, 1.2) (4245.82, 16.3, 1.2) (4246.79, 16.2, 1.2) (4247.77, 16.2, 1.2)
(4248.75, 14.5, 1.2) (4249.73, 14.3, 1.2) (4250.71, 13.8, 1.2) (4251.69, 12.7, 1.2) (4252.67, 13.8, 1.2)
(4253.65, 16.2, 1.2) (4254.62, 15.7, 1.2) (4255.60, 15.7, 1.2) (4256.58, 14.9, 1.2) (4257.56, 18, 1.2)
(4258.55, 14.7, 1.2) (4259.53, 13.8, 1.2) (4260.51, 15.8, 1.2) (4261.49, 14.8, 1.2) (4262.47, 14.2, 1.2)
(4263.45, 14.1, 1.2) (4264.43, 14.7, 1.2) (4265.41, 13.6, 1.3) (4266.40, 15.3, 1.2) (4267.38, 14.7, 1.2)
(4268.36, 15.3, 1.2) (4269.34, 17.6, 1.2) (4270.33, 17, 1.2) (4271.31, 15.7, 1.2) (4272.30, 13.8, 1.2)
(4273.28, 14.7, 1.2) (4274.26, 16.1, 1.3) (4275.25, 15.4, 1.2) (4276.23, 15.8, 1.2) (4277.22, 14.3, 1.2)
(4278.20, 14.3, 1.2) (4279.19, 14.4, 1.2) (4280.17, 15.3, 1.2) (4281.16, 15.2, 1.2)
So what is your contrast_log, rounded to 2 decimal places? 0.18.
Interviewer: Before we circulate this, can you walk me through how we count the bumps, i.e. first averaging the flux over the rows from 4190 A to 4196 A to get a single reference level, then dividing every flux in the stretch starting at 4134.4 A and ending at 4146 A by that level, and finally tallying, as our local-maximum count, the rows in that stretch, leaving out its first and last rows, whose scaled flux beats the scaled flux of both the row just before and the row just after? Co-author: 2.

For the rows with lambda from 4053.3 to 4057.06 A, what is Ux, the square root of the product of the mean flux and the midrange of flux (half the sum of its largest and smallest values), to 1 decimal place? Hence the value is 17.9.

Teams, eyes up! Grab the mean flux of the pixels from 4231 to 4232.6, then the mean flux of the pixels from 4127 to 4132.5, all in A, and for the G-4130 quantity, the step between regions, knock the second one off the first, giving -0.9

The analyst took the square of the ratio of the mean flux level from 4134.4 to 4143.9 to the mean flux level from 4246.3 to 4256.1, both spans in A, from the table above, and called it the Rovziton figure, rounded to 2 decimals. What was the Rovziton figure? 1.14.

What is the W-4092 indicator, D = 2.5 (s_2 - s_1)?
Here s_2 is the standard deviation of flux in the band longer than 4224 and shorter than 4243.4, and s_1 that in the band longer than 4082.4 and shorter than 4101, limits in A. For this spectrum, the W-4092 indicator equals -2.4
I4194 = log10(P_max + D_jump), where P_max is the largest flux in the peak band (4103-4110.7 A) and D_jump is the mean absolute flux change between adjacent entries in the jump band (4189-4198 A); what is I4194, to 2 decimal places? 1.29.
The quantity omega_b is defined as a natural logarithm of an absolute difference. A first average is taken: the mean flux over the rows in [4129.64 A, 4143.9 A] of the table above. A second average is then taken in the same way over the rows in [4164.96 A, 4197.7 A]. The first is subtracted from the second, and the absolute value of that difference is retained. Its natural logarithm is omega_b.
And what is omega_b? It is -1.7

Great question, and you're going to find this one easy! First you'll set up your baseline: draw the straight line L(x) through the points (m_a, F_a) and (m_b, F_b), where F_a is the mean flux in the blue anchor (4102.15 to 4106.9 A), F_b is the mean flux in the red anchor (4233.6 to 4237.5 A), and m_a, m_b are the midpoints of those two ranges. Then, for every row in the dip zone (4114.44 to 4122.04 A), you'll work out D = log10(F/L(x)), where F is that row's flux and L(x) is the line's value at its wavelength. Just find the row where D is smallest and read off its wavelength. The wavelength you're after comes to 4115.87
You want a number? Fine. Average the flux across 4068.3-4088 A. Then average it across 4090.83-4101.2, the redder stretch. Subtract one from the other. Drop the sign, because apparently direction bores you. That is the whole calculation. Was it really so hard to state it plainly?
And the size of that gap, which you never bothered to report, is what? 1.41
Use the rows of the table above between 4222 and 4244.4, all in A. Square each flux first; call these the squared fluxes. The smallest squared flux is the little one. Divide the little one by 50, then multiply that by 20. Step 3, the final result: 80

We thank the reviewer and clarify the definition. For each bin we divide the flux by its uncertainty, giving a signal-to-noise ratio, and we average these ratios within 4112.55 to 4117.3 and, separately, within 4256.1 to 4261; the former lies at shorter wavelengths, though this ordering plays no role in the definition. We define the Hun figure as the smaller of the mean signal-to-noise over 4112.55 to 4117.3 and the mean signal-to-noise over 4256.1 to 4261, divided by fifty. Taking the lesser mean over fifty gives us 0.234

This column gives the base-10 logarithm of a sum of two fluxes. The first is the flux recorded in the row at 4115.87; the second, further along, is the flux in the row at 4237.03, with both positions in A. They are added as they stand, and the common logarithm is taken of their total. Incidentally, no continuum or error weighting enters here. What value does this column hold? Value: 1.44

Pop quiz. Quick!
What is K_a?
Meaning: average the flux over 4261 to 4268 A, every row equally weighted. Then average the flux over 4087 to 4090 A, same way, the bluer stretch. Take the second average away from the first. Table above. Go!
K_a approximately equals -0.6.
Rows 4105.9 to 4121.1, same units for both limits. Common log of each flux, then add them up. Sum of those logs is 19.3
